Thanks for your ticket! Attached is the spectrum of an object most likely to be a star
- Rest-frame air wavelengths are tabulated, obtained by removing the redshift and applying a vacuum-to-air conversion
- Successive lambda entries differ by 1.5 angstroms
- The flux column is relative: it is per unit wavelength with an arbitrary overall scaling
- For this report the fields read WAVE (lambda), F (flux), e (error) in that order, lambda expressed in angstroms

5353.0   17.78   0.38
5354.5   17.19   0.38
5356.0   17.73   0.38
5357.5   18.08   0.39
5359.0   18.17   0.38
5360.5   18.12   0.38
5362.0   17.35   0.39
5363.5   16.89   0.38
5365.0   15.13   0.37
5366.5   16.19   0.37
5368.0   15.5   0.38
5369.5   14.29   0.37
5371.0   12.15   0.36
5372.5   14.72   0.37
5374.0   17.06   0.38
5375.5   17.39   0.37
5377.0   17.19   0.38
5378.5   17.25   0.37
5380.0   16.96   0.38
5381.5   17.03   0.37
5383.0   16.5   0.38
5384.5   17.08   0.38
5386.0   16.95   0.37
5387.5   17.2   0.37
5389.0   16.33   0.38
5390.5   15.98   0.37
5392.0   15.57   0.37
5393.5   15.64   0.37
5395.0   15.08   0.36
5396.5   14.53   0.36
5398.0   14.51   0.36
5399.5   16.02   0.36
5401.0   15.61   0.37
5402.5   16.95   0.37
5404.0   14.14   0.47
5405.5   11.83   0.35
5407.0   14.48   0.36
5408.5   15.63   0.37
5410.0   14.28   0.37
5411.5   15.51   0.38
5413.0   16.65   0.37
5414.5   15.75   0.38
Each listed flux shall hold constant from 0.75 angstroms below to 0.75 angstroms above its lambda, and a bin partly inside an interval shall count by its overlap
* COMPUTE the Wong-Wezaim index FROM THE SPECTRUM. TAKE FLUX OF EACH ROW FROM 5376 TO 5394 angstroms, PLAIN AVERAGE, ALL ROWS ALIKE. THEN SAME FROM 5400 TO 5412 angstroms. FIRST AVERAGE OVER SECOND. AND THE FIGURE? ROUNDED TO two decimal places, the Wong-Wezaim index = 1.12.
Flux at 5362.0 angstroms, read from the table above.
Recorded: 17.35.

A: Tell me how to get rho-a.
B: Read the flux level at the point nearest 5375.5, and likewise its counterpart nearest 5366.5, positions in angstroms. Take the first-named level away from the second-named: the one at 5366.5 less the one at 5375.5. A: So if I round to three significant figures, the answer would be -1.20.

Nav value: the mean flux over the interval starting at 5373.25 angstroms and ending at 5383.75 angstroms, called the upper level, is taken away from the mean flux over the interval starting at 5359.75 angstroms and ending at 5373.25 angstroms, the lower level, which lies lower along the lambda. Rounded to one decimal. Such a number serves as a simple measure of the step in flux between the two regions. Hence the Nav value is -1.5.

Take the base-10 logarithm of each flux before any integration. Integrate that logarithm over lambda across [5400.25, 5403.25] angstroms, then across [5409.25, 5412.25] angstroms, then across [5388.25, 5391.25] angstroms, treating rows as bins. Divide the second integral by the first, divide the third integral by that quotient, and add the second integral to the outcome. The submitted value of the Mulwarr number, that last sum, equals 7.26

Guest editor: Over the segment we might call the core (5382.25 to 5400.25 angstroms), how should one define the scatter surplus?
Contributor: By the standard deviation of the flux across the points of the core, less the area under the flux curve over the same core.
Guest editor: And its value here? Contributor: -286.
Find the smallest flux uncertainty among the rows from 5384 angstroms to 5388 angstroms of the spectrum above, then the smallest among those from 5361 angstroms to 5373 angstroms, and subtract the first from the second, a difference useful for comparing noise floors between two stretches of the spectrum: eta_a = -0.010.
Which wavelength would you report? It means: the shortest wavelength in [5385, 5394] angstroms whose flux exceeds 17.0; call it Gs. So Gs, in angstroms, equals 5387.5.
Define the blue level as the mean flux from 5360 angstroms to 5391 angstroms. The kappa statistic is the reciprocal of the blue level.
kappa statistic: 0.0612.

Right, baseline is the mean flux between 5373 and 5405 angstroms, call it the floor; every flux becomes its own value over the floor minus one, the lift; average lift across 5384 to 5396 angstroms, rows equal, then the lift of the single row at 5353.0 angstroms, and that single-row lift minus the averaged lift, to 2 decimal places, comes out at 0.10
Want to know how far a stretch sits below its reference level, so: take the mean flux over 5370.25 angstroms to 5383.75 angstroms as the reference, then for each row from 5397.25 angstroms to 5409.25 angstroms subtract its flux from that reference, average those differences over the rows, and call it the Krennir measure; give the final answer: 1.4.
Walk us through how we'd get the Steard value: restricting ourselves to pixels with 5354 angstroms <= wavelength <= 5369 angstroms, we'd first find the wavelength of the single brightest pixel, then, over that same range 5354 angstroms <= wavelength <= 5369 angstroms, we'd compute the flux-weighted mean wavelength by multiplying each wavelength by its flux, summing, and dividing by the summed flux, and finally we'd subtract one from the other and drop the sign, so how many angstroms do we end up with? 2.1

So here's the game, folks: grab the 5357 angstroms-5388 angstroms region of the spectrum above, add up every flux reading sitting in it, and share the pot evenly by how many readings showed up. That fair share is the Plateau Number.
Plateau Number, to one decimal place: 16.5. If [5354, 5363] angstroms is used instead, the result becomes 17.8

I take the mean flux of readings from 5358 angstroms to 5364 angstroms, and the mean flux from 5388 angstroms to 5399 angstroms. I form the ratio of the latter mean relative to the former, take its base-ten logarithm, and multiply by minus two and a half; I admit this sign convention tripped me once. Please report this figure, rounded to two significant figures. 0.15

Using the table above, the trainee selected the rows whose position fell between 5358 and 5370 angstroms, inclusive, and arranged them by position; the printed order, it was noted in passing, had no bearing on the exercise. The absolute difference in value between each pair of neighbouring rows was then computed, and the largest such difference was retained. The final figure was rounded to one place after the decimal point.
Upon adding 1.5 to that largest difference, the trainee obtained 3.3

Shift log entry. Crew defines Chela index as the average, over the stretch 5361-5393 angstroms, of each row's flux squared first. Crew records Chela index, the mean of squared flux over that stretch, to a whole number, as 265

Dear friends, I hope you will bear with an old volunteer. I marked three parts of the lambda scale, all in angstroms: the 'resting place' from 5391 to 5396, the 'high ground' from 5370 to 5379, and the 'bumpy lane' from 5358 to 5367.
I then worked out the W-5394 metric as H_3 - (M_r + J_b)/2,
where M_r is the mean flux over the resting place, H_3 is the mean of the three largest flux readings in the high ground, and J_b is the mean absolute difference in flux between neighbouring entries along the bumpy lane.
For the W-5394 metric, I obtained 9.2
